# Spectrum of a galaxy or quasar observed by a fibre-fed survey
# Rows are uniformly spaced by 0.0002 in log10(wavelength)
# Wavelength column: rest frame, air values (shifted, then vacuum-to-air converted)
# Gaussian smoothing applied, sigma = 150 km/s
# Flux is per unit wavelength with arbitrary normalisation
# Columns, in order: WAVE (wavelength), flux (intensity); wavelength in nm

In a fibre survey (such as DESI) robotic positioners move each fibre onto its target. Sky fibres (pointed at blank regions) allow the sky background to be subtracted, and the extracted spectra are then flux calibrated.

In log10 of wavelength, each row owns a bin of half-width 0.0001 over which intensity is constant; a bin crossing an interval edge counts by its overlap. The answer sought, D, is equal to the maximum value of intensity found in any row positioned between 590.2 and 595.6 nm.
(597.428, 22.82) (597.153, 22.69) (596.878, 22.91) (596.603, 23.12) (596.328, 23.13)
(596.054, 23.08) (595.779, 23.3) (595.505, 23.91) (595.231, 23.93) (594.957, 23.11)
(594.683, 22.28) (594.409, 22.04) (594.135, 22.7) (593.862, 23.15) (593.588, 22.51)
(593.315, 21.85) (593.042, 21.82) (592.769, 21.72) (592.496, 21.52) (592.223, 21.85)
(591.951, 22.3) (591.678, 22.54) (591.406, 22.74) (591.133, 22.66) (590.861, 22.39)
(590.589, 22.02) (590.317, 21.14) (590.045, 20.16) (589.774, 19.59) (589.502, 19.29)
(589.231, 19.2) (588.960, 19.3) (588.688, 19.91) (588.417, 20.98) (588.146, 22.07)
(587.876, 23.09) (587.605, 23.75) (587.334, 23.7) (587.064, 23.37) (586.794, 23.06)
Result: 23.93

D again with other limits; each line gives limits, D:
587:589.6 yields 23.75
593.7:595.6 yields 23.93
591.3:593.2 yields 22.74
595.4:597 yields 23.91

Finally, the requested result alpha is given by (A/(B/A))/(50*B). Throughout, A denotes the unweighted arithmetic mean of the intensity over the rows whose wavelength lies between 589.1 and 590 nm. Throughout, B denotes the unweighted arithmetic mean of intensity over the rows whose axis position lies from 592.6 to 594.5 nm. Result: 0.0151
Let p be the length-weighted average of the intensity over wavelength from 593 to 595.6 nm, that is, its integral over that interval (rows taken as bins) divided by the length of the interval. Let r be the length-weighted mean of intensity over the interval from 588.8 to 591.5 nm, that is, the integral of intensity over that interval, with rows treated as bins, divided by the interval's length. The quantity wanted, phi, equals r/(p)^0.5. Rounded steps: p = 22.7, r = 20.8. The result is 4.36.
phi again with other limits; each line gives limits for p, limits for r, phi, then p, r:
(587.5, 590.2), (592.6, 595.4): 4.95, 20.7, 22.5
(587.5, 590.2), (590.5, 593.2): 4.87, 20.7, 22.2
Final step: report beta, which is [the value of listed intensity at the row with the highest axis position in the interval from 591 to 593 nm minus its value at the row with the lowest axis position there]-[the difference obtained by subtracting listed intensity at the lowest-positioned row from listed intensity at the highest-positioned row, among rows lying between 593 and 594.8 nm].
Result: -1.4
